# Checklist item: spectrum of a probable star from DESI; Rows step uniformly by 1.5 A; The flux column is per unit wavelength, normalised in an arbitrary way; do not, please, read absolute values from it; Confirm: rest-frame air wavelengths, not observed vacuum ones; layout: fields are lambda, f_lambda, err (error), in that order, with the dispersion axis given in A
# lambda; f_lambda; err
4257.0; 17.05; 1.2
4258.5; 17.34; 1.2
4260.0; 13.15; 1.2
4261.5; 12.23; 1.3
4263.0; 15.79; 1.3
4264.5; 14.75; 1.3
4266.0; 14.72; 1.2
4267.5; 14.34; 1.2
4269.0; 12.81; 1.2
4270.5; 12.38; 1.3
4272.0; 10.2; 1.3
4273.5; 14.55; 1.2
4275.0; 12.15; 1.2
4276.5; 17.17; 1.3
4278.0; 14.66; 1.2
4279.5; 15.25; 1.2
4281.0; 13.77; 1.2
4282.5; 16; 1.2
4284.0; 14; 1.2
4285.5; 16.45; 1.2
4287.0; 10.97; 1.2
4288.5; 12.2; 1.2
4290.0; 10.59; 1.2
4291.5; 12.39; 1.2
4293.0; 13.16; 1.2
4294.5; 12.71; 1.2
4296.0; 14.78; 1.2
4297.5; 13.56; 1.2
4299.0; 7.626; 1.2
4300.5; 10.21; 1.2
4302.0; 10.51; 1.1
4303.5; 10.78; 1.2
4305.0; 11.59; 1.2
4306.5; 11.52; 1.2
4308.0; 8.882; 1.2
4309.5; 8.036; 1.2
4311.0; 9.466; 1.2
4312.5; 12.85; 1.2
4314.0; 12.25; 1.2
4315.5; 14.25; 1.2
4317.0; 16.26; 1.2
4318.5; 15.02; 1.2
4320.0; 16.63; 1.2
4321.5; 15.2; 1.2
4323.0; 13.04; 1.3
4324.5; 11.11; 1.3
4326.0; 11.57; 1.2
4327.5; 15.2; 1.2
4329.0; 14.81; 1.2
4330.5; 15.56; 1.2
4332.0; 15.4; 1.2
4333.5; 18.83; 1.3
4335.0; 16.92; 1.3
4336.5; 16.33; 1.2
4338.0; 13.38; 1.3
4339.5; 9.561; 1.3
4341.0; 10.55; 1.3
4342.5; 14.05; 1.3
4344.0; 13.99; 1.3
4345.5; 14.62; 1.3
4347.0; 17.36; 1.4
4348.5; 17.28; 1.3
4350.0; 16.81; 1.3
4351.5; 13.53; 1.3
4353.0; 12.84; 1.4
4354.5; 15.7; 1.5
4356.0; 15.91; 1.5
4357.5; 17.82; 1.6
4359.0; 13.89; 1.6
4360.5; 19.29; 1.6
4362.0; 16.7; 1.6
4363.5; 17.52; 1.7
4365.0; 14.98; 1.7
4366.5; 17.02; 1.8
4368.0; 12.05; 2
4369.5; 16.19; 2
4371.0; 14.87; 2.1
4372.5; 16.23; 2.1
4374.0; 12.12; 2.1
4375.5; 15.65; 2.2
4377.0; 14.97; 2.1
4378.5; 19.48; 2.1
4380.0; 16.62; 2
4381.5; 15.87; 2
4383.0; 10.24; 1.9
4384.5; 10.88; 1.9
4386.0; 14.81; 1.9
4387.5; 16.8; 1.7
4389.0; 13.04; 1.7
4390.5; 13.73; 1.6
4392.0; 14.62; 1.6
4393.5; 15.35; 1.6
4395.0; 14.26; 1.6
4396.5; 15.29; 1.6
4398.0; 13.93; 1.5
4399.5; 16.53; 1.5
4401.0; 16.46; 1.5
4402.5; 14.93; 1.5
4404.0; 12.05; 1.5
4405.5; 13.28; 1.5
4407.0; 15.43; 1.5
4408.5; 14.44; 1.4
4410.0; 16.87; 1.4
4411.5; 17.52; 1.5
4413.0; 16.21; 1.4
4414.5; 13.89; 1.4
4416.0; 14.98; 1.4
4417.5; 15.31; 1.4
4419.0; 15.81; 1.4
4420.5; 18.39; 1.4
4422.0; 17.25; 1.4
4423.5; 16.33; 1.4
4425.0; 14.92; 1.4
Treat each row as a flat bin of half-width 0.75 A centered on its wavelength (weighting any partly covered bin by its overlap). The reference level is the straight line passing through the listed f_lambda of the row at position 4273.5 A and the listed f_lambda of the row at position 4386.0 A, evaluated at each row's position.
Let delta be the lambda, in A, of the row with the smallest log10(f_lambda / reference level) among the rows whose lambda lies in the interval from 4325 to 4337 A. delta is 4326.0 A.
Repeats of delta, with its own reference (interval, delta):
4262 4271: 4270.5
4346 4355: 4353.0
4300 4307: 4300.5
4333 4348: 4339.5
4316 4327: 4324.5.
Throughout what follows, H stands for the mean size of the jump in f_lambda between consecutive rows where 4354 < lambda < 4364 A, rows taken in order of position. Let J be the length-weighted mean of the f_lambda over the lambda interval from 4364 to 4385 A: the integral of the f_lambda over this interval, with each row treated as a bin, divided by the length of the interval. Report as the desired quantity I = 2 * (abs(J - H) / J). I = 1.67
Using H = 2.48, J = 14.9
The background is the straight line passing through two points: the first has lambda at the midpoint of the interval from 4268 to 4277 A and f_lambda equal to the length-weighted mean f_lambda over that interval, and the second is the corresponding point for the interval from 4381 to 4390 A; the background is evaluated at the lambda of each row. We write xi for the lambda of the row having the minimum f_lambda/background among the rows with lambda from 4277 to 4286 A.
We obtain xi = 4281.0 A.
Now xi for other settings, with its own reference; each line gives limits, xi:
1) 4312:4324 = 4314.0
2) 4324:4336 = 4324.5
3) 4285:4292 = 4290.0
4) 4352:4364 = 4353.0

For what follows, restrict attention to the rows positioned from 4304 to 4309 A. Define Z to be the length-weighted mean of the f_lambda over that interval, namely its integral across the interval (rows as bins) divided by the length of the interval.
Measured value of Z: 10.5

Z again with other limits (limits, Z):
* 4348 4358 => 15.6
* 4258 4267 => 14.6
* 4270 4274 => 12.2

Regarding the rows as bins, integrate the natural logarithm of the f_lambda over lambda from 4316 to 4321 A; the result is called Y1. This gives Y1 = 13.8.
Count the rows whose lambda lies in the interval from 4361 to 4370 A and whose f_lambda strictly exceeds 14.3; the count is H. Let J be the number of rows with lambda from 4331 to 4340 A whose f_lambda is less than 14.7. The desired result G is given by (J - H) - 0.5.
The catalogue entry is -3.5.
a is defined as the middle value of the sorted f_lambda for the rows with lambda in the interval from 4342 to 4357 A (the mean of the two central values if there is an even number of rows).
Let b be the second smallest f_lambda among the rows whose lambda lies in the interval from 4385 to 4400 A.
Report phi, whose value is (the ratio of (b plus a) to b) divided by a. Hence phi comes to 0.139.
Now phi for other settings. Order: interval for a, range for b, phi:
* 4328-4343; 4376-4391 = 0.158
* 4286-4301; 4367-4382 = 0.164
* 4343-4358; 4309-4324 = 0.169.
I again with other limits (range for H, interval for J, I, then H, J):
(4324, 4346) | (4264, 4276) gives 1.75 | 1.66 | 13.3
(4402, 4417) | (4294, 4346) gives 1.74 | 1.67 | 13.1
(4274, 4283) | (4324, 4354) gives 1.67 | 2.37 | 14.5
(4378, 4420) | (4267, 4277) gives 1.75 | 1.68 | 13.3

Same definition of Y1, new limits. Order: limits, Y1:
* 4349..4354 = 13.4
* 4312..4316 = 10.3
